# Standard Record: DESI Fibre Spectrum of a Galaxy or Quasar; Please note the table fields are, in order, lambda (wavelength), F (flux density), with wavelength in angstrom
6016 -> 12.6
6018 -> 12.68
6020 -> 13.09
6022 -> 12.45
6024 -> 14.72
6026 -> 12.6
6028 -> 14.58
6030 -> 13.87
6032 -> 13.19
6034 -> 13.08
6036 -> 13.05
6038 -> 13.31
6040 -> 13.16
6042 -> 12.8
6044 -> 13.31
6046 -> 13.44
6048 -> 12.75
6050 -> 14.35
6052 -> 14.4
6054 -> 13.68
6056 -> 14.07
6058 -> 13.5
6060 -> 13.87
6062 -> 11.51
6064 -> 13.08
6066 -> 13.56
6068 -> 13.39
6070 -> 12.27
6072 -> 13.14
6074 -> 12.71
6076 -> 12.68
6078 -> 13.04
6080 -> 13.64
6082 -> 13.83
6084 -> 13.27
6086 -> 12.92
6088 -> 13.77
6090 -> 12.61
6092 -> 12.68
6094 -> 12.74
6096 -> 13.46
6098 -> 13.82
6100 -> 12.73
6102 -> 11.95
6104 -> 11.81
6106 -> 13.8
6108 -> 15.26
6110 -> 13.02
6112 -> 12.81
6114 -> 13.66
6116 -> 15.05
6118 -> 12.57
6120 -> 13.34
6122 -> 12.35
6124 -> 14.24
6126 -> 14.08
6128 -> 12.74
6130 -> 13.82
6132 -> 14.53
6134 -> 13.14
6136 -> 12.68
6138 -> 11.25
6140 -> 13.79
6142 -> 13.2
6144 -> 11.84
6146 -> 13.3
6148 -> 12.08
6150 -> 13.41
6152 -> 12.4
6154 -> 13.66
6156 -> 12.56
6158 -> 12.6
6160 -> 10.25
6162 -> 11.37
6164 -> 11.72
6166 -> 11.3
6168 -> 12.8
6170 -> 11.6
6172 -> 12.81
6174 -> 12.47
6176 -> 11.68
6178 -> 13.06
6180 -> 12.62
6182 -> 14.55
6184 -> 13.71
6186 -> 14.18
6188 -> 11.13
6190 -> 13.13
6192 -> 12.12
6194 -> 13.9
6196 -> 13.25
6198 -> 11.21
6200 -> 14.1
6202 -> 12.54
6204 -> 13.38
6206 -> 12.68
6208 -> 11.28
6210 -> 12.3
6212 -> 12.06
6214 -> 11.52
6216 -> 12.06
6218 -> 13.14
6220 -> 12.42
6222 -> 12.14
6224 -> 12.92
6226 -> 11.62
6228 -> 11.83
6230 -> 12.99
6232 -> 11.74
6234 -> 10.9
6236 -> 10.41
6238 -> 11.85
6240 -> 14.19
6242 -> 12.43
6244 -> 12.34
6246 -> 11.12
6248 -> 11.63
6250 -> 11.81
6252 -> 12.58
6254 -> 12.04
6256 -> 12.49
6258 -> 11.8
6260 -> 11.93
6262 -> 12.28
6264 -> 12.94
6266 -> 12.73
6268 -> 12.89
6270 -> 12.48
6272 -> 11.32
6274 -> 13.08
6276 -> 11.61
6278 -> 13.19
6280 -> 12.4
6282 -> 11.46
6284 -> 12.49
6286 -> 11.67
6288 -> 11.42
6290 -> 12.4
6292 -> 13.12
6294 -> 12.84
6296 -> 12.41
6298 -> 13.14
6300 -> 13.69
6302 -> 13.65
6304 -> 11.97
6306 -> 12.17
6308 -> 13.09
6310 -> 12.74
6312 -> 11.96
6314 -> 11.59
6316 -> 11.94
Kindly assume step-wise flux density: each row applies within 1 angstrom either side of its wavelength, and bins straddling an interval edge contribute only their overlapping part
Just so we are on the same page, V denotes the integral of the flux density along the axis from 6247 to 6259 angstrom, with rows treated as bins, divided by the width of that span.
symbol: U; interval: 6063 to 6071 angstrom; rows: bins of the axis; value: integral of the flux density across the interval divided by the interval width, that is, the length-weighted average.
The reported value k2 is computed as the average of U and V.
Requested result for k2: 12.6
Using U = 13.1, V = 12.1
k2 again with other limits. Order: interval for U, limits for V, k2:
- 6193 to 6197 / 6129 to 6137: 13.6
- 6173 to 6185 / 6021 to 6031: 13.3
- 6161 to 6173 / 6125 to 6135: 12.8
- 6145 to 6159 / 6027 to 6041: 13.2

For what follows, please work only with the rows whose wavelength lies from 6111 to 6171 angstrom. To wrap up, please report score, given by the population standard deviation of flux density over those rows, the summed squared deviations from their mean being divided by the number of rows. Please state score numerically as 1.07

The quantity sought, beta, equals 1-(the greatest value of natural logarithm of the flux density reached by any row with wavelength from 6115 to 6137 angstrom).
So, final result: -1.71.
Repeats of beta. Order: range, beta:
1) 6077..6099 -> -1.63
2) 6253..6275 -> -1.57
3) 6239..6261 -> -1.65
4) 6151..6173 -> -1.61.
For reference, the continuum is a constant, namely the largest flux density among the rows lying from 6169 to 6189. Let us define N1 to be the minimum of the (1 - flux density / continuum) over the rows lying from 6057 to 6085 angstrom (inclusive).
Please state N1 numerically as 0.05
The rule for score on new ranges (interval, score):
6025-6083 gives 0.65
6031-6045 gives 0.16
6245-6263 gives 0.43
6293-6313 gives 0.60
